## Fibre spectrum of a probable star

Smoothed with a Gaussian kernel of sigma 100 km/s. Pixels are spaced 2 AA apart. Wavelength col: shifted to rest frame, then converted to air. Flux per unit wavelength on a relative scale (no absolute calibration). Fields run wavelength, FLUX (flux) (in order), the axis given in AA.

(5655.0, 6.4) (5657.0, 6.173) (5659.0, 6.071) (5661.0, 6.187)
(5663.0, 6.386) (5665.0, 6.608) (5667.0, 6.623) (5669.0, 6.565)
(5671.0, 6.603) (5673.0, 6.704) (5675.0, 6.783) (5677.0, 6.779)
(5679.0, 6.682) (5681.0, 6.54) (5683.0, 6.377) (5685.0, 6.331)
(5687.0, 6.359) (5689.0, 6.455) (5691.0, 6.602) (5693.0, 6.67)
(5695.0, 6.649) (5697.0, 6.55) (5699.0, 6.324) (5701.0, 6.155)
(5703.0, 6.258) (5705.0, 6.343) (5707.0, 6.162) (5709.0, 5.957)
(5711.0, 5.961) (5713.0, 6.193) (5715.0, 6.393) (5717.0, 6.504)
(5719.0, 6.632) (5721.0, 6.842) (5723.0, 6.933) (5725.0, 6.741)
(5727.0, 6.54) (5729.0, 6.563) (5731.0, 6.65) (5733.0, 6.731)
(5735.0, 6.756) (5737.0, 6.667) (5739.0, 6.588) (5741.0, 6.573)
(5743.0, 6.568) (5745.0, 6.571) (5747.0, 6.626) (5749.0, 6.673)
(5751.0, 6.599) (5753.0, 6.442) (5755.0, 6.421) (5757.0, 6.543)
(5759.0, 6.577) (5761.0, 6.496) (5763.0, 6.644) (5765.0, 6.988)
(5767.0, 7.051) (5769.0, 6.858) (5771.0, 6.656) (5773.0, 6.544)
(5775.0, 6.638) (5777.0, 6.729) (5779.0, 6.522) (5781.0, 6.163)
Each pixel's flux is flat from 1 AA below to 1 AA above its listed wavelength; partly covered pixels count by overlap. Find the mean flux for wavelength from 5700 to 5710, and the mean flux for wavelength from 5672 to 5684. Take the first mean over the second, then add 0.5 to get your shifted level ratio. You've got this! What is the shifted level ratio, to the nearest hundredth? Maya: 1.43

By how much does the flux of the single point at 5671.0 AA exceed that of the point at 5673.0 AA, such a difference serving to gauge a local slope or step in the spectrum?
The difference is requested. -0.10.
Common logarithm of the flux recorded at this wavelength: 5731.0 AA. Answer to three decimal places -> 0.823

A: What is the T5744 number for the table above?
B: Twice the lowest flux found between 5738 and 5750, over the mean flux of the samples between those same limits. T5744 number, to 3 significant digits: 1.99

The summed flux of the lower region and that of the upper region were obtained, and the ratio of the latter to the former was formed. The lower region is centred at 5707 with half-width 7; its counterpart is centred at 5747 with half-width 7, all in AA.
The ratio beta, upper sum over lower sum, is 1.07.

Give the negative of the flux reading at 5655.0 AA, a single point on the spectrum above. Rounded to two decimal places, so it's -6.40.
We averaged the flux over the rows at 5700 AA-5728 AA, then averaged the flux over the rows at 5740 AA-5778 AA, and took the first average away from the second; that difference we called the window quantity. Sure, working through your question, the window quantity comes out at 0.24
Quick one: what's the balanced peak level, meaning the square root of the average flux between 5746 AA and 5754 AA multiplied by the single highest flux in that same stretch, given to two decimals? 6.63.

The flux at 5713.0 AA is 6.193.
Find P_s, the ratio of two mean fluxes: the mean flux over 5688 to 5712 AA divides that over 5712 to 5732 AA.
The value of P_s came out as 1.041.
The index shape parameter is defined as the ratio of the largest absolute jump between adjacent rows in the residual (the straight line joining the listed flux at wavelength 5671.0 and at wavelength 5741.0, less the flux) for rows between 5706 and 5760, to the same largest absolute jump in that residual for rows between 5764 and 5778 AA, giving 1.2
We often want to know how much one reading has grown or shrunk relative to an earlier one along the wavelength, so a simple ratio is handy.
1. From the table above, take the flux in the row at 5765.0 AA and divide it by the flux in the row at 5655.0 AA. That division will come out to 1.09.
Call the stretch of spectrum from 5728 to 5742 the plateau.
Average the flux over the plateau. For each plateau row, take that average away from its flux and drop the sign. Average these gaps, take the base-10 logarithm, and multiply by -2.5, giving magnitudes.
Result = 3.02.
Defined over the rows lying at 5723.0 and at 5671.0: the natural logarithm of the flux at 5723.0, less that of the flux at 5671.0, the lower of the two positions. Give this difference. 0.049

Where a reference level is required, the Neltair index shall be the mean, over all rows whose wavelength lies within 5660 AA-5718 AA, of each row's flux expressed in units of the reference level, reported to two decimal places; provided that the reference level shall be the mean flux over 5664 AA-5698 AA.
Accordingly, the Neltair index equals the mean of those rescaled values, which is 0.98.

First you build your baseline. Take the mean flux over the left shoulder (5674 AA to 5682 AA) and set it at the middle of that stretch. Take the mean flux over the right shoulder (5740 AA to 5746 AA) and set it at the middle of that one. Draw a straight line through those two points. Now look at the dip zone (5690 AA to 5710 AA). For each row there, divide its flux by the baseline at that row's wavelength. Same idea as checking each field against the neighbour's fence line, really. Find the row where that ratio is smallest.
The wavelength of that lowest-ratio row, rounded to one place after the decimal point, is 5709.0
